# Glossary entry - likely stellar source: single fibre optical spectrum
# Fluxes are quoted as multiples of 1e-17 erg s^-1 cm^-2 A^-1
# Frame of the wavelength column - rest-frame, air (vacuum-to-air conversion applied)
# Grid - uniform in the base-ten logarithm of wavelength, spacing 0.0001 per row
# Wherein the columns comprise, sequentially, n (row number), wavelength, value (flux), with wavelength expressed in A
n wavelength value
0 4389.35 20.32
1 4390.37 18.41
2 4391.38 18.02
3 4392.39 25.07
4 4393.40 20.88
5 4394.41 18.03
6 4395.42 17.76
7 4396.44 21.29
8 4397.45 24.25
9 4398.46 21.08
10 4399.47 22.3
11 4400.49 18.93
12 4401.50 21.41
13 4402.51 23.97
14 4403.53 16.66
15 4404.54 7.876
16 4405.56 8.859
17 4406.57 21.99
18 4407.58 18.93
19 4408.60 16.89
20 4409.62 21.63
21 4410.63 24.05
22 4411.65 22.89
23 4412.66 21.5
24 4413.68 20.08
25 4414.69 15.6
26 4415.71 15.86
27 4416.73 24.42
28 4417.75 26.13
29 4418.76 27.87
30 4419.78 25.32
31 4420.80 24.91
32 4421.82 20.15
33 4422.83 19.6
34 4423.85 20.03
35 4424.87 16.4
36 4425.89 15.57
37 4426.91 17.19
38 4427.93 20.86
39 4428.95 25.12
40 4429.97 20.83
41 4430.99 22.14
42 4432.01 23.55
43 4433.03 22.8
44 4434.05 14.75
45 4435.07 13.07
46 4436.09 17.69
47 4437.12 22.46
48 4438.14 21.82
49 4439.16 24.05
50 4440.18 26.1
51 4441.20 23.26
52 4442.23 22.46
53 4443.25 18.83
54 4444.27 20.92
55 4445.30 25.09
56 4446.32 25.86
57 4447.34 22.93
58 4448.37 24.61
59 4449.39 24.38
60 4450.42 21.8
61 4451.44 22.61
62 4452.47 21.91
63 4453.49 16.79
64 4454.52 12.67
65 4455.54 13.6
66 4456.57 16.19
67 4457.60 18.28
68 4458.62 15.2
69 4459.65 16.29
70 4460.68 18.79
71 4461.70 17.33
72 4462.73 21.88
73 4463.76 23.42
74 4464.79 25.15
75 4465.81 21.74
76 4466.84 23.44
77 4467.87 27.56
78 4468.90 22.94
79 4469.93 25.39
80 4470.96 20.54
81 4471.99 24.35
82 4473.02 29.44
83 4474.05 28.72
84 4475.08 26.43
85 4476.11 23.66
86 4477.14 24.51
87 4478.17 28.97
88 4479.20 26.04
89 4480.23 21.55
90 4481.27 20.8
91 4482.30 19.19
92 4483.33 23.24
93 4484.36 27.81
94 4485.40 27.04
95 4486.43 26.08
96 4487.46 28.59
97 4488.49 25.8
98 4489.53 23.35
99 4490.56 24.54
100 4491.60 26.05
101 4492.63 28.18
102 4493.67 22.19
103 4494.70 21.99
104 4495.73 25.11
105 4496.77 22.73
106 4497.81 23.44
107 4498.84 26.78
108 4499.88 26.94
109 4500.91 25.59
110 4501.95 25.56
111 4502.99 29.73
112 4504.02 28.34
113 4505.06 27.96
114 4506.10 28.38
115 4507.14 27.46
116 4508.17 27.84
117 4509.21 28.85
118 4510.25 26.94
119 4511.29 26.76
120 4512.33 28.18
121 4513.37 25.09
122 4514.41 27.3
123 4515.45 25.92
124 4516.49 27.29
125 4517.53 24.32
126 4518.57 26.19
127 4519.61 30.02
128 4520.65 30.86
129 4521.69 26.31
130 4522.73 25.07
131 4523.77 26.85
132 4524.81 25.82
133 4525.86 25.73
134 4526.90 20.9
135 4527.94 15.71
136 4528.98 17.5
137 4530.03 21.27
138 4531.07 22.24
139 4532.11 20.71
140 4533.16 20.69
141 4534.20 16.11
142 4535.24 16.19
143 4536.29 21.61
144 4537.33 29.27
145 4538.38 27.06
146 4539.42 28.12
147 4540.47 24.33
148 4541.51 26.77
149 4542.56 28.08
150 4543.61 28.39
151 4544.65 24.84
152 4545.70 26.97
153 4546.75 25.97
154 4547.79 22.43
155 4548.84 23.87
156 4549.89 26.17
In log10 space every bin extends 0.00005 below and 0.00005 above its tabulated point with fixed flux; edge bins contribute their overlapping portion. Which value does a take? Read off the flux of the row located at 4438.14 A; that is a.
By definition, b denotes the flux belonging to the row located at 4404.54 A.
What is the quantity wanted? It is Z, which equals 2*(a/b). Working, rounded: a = 21.82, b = 7.876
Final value 5.5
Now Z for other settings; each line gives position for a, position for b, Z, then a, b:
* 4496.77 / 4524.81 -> 1.8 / 22.73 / 25.82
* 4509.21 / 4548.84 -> 2.4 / 28.85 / 23.87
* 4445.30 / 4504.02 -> 1.8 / 25.09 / 28.34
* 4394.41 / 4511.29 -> 1.3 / 18.03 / 26.76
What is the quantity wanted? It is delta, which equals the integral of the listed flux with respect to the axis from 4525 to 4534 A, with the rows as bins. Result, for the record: 186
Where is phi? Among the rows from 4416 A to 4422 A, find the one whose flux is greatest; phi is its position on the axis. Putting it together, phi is 4418.76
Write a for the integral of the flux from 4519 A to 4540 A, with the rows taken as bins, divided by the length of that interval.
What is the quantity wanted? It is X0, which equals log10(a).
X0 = 1.37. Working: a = 23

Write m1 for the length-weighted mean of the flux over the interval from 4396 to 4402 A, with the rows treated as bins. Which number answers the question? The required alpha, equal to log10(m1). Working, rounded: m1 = 21.6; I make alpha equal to 1.33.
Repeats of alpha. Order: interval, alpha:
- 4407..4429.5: 1.32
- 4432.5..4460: 1.31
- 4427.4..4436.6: 1.30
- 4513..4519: 1.42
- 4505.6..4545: 1.40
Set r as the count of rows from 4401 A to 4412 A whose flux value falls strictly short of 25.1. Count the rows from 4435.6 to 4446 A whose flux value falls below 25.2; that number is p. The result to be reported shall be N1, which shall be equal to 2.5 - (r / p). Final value 1.3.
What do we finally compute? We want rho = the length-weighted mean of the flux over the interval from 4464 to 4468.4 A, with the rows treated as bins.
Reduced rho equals 24.4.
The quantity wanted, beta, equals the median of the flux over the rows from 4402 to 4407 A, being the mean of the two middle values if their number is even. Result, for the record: 16.7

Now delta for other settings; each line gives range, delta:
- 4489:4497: 194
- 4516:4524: 217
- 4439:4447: 186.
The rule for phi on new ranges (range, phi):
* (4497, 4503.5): 4502.99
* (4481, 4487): 4484.36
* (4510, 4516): 4512.33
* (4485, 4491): 4487.46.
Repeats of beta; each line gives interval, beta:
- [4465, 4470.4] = 23.4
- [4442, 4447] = 22.5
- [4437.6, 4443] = 23.3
